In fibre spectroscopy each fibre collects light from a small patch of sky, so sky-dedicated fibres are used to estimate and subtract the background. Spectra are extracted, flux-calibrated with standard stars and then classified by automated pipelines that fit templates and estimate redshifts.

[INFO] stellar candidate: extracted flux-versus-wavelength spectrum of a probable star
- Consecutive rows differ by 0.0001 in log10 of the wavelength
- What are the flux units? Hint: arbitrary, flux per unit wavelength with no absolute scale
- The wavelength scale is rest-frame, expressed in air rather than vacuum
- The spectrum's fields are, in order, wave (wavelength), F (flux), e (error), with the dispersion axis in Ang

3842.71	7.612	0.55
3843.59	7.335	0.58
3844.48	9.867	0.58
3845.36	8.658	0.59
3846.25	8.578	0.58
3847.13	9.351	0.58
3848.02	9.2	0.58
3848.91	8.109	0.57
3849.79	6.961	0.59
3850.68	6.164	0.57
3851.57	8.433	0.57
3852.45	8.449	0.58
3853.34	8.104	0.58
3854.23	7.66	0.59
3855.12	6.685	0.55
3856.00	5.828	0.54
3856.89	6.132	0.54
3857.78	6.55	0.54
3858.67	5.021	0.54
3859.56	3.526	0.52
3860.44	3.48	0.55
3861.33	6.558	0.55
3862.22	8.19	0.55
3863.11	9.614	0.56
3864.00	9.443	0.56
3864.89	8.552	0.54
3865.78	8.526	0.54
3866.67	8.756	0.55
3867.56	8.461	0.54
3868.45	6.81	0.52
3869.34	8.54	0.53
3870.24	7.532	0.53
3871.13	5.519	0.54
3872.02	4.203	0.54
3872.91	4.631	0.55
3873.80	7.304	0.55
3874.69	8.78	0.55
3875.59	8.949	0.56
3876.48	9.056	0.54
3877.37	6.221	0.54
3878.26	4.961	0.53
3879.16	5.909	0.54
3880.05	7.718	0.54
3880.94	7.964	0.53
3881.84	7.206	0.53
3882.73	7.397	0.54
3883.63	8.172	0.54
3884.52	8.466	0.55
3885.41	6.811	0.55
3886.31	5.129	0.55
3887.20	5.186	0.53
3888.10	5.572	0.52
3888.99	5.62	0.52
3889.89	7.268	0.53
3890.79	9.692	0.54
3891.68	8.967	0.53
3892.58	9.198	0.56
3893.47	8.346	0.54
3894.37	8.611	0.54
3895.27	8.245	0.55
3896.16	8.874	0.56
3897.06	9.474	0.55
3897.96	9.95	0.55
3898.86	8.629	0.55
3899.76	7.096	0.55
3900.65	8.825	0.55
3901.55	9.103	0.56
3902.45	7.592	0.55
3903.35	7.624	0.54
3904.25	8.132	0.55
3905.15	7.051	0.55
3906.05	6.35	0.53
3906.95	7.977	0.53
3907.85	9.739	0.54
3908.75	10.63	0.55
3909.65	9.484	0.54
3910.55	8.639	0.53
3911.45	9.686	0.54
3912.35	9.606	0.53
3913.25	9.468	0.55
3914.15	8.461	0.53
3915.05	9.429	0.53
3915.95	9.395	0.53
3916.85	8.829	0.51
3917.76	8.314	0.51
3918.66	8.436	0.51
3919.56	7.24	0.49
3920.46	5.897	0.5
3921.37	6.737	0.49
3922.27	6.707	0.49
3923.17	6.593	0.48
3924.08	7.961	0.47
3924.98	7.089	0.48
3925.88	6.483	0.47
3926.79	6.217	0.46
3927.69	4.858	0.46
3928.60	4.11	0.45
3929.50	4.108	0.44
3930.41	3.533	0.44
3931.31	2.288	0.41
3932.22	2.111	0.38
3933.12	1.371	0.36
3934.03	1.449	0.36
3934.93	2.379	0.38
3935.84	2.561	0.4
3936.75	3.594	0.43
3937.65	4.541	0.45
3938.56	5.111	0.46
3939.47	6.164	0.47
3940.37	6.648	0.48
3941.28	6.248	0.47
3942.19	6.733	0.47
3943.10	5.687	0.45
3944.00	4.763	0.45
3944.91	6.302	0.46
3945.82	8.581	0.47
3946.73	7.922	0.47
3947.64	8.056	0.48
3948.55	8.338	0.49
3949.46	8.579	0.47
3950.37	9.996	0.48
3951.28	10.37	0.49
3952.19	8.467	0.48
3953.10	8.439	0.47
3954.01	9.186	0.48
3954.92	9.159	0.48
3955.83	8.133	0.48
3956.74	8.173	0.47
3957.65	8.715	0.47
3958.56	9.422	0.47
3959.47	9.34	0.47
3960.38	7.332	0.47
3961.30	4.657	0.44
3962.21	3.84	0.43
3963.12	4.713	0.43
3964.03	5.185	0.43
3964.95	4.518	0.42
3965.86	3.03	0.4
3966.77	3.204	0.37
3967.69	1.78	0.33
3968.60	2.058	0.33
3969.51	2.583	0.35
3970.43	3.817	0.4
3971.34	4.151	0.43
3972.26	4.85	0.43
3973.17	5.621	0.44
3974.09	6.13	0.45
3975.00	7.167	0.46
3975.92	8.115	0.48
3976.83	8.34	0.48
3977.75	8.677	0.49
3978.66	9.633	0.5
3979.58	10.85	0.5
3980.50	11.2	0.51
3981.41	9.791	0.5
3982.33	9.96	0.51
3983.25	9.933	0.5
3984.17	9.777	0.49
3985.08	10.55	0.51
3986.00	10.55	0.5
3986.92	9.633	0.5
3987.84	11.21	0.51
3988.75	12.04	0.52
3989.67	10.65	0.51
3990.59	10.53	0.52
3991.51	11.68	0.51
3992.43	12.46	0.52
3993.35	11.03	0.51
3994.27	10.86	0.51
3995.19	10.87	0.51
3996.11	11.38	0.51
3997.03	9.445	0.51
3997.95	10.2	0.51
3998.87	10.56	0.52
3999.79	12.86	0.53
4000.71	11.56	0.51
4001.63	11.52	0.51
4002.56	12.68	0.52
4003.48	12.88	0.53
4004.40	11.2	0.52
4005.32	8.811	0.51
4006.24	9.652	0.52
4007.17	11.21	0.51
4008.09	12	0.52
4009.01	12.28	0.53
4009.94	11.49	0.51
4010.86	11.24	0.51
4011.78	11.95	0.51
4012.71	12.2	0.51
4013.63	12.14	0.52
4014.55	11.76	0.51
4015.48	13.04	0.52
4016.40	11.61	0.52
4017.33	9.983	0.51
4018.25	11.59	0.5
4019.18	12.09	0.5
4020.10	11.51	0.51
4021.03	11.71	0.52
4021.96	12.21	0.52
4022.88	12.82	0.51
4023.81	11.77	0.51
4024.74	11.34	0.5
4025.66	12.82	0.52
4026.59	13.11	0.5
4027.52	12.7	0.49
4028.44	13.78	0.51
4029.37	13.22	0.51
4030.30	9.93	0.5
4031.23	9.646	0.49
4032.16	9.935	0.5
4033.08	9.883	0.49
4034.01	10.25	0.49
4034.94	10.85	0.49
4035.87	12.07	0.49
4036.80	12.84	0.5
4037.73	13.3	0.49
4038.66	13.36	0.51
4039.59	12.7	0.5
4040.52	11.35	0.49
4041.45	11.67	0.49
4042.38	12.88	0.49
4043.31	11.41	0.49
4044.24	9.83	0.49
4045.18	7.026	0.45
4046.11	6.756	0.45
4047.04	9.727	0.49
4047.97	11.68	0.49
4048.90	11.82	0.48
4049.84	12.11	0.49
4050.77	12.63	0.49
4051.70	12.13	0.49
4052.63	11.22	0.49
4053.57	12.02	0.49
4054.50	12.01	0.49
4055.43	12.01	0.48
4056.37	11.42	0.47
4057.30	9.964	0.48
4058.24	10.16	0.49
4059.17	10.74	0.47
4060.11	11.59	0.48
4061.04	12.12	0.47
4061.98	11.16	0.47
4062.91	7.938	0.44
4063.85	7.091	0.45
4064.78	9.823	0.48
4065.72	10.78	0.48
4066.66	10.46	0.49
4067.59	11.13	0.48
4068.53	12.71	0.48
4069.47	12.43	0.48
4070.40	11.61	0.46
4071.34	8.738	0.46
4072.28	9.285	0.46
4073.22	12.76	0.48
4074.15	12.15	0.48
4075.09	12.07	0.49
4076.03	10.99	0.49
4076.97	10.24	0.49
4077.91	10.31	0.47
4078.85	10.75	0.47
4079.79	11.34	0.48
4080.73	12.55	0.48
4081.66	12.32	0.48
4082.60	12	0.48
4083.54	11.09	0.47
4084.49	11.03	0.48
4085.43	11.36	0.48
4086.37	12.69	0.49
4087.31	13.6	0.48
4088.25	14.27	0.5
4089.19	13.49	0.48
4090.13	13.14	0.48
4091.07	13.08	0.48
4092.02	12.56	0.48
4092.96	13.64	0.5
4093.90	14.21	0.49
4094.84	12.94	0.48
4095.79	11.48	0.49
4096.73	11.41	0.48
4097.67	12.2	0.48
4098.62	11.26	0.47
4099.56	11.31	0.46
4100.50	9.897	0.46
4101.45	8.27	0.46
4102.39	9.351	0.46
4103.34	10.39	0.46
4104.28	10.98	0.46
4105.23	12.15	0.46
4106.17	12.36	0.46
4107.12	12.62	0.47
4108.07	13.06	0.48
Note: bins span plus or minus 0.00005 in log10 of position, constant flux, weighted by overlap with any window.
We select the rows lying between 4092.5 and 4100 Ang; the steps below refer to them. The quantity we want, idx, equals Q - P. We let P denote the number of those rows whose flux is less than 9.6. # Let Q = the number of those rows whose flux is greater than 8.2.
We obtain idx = 8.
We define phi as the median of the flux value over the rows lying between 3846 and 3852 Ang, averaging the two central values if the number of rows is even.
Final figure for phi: 8.4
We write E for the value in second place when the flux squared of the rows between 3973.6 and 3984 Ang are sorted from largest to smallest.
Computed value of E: 118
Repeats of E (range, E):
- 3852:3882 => 89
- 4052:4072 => 155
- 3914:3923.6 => 88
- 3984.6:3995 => 145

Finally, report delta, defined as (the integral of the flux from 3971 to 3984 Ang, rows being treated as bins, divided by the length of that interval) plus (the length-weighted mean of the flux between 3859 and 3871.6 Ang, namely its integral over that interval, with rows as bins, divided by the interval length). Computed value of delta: 15.6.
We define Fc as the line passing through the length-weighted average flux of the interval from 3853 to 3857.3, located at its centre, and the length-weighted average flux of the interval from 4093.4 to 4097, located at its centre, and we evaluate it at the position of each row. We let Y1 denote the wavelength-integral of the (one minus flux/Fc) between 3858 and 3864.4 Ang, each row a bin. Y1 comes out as 0.4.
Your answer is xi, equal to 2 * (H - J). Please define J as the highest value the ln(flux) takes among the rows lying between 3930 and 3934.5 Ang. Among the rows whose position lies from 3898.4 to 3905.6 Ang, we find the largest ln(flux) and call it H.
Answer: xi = 1.9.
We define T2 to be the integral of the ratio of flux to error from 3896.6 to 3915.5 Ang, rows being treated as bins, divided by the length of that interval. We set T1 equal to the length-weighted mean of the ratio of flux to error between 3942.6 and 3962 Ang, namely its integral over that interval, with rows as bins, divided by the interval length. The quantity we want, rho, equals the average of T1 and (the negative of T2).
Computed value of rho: 0.5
